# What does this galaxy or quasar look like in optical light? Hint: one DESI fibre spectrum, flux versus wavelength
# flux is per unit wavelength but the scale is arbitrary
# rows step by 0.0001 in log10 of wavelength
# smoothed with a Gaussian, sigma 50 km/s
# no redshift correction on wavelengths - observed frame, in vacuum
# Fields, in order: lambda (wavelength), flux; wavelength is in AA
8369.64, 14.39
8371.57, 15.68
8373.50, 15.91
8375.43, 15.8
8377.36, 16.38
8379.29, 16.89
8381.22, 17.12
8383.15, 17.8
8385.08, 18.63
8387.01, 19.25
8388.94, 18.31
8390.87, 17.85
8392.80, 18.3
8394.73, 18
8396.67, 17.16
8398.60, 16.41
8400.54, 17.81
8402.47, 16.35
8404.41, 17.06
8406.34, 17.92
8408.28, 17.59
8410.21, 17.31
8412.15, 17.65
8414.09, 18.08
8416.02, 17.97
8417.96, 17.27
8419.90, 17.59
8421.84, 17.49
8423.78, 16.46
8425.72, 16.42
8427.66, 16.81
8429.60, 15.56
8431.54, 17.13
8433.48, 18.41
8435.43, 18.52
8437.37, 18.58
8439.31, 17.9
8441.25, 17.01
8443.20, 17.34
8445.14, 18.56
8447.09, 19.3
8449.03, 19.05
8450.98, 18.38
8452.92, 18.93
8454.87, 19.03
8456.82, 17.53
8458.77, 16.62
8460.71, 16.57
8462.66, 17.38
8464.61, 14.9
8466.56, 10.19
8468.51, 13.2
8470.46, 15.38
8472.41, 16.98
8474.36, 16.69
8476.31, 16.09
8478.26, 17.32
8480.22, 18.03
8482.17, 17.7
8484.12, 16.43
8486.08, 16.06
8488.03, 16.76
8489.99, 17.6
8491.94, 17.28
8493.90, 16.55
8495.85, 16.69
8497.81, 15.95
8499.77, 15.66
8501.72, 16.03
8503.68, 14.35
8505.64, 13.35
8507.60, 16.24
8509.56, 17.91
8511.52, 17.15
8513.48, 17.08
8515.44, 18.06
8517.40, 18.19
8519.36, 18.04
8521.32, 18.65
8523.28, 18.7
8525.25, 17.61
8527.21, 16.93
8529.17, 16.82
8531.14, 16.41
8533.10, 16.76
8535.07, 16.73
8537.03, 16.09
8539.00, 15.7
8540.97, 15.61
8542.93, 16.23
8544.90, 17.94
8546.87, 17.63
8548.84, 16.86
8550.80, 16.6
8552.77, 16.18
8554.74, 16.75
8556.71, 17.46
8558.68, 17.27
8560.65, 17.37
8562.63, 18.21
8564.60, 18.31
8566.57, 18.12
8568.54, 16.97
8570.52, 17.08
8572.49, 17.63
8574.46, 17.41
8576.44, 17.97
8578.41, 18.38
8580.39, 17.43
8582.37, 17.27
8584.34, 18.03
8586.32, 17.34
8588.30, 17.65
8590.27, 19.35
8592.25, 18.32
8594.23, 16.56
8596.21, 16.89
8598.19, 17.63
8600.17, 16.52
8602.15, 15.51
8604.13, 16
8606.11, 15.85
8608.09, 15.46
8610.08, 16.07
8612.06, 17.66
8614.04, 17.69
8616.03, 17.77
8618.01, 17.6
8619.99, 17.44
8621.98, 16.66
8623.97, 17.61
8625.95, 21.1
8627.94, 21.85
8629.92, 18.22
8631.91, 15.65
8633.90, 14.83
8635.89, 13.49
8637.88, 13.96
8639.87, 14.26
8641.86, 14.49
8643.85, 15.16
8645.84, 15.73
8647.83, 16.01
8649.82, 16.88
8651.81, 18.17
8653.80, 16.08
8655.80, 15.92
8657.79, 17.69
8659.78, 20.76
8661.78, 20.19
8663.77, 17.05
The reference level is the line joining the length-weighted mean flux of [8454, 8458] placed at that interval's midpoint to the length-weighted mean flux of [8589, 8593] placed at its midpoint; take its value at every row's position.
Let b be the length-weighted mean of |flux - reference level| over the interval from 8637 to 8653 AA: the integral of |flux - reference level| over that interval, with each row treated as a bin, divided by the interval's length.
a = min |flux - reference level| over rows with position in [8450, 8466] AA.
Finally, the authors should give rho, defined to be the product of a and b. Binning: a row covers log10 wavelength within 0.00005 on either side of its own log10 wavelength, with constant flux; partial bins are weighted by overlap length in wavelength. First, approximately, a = 0.25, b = 3.5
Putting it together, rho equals 0.88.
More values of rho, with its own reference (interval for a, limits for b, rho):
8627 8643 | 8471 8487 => 1.08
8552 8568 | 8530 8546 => 0.78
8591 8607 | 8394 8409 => 0.32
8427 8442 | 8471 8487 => 0.24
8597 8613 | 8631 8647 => 5.26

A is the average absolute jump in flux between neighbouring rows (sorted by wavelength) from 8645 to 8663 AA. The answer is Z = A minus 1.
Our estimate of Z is 0.3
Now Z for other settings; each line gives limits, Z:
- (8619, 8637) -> 0.8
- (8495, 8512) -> 0.2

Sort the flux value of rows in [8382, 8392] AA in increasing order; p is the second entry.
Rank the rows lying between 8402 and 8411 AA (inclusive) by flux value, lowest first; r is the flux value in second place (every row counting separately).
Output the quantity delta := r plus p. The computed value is 34.9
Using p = 17.85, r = 17.06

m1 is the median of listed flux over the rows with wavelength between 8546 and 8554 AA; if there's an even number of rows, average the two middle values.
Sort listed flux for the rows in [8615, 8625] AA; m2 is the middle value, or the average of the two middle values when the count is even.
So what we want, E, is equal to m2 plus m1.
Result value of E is 34.3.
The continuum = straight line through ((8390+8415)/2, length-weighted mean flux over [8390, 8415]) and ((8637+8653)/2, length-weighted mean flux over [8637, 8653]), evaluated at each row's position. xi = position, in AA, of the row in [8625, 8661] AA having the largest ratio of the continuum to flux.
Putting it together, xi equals 8635.89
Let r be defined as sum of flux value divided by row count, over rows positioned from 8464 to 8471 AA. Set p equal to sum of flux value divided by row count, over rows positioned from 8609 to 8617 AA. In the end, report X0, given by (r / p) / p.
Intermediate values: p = 17.3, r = 13.4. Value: 0.045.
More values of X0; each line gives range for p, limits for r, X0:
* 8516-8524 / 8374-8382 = 0.049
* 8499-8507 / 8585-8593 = 0.082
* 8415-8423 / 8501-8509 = 0.049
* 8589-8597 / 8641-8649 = 0.049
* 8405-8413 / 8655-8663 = 0.060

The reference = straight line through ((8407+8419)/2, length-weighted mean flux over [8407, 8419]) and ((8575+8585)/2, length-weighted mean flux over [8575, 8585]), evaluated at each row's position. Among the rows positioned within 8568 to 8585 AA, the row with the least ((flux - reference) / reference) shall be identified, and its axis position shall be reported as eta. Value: 8568.54 AA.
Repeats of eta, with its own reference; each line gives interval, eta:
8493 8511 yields 8505.64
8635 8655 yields 8635.89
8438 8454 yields 8441.25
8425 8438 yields 8429.60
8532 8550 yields 8540.97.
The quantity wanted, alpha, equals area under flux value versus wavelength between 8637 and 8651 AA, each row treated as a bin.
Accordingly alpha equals 214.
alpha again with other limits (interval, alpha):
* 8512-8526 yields 252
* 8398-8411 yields 224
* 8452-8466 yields 239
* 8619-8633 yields 257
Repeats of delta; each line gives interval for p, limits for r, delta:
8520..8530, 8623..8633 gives 34.5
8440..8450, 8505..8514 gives 33.6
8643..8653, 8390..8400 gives 32.9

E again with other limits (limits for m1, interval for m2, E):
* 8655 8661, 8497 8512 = 33.7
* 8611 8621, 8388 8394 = 36.0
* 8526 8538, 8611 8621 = 34.4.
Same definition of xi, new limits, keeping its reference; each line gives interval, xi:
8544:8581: 8552.77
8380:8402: 8398.60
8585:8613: 8608.09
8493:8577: 8505.64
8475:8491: 8476.31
